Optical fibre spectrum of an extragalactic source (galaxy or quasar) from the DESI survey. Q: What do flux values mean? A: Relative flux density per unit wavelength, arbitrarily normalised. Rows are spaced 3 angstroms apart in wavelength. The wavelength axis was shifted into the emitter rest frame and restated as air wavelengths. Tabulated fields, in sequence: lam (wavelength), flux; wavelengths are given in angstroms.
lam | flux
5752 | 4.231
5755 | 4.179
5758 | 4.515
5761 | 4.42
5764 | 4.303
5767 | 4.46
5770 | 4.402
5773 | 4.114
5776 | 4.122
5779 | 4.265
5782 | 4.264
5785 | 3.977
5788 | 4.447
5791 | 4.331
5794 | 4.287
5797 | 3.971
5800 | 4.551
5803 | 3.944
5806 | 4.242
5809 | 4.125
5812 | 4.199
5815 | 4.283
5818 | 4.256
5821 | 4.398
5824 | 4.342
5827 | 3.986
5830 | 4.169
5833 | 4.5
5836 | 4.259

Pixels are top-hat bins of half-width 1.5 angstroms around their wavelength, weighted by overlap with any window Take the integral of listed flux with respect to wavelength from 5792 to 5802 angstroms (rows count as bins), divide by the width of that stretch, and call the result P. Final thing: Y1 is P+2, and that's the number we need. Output 6.26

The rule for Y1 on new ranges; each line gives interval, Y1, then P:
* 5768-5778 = 6.23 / 4.23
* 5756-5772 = 6.40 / 4.40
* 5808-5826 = 6.26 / 4.26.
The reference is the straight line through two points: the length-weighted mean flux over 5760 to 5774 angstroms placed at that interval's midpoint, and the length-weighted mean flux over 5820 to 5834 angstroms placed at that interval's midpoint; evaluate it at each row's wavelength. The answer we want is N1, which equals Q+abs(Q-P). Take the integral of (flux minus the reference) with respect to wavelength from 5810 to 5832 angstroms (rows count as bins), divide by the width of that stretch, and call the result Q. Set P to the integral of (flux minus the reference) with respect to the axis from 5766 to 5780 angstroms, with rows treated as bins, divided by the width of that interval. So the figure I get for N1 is 0.00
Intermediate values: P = -0.07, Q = -0.038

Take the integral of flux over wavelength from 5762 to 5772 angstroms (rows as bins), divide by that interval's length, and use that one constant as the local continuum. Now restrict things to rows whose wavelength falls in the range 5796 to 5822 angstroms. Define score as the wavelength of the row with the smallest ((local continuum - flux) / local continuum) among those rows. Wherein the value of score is 5800 angstroms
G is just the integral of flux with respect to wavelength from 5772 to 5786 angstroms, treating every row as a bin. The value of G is 58.2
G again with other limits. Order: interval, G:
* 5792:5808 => 67.2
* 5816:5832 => 67.8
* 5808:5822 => 59.5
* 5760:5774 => 60.8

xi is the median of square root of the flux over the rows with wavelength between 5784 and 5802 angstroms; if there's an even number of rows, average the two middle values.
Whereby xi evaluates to 2.076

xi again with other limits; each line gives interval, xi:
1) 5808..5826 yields 2.066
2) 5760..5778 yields 2.086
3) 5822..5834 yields 2.063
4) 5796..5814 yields 2.040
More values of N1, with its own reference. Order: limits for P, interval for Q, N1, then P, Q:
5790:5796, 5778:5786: -0.03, -0.03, -0.151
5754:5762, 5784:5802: 0.02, 0.02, -0.051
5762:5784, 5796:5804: -0.06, -0.06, -0.122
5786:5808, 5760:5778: -0.02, -0.06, -0.043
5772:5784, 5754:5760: 0.16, -0.15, 0.009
